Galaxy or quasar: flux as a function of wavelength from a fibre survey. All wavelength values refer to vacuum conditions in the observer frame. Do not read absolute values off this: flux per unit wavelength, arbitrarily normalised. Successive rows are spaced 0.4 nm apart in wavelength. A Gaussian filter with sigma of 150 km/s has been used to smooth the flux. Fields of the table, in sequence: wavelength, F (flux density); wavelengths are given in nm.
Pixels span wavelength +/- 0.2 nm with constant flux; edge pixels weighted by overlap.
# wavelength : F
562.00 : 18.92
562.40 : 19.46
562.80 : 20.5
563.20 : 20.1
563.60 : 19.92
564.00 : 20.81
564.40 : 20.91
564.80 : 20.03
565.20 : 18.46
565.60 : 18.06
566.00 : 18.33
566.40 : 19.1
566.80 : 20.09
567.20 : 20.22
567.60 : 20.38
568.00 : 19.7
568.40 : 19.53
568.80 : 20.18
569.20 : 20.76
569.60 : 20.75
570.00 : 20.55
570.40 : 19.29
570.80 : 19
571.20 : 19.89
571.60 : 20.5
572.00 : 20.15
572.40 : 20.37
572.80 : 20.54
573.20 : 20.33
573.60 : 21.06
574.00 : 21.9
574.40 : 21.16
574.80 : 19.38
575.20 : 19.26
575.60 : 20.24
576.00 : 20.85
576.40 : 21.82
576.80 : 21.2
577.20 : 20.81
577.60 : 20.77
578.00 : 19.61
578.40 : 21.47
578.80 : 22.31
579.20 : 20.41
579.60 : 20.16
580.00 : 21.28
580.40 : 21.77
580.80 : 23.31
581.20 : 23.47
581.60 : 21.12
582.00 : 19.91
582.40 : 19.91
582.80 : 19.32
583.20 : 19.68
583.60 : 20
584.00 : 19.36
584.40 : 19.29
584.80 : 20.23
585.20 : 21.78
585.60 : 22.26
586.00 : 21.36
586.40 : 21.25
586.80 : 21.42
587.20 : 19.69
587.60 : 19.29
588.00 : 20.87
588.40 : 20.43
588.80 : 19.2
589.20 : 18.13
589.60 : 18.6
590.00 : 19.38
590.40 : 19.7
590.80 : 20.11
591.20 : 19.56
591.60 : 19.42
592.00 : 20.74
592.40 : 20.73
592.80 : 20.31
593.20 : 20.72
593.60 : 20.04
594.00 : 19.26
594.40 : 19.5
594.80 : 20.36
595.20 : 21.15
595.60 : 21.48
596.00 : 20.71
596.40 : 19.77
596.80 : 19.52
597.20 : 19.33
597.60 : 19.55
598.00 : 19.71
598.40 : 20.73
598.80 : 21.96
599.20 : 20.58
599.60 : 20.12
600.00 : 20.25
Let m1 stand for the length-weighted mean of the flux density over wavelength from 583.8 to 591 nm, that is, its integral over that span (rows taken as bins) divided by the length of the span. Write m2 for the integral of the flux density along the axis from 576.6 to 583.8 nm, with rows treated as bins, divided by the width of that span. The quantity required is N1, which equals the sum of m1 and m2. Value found 41.0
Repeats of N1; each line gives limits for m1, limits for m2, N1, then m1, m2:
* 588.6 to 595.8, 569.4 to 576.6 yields 40.3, 19.9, 20.4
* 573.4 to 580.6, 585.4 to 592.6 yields 41.0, 20.9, 20.1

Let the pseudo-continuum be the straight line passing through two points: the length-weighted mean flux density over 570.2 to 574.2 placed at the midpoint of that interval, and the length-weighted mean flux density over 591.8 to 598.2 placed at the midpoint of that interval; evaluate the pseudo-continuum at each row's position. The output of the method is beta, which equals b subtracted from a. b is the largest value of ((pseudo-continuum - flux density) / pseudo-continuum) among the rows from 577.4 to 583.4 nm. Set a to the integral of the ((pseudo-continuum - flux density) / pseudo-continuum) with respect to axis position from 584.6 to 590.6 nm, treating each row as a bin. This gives -0.0514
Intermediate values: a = -0.006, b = 0.0457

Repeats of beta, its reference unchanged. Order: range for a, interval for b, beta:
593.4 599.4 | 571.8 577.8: -0.0717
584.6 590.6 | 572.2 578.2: -0.0563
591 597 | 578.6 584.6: -0.0565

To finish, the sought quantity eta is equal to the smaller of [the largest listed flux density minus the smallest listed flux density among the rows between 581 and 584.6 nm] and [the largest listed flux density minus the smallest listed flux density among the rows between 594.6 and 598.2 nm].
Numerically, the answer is 2.15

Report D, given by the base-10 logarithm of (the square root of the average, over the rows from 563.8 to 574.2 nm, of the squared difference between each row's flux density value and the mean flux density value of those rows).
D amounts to -0.05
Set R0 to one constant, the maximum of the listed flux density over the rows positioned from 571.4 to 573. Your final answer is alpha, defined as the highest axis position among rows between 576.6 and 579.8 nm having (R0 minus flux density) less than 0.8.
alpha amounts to 579.60 nm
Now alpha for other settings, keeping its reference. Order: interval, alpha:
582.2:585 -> 584.80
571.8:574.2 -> 574.00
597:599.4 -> 599.20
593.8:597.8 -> 596.40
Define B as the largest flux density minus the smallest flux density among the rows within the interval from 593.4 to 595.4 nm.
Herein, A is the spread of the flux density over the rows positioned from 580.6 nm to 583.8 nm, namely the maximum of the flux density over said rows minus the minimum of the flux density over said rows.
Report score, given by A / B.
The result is 2.2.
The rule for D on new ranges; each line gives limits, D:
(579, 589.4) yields 0.10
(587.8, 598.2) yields -0.11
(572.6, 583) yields 0.03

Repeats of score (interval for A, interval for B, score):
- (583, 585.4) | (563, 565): 2.5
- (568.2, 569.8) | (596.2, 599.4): 0.5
